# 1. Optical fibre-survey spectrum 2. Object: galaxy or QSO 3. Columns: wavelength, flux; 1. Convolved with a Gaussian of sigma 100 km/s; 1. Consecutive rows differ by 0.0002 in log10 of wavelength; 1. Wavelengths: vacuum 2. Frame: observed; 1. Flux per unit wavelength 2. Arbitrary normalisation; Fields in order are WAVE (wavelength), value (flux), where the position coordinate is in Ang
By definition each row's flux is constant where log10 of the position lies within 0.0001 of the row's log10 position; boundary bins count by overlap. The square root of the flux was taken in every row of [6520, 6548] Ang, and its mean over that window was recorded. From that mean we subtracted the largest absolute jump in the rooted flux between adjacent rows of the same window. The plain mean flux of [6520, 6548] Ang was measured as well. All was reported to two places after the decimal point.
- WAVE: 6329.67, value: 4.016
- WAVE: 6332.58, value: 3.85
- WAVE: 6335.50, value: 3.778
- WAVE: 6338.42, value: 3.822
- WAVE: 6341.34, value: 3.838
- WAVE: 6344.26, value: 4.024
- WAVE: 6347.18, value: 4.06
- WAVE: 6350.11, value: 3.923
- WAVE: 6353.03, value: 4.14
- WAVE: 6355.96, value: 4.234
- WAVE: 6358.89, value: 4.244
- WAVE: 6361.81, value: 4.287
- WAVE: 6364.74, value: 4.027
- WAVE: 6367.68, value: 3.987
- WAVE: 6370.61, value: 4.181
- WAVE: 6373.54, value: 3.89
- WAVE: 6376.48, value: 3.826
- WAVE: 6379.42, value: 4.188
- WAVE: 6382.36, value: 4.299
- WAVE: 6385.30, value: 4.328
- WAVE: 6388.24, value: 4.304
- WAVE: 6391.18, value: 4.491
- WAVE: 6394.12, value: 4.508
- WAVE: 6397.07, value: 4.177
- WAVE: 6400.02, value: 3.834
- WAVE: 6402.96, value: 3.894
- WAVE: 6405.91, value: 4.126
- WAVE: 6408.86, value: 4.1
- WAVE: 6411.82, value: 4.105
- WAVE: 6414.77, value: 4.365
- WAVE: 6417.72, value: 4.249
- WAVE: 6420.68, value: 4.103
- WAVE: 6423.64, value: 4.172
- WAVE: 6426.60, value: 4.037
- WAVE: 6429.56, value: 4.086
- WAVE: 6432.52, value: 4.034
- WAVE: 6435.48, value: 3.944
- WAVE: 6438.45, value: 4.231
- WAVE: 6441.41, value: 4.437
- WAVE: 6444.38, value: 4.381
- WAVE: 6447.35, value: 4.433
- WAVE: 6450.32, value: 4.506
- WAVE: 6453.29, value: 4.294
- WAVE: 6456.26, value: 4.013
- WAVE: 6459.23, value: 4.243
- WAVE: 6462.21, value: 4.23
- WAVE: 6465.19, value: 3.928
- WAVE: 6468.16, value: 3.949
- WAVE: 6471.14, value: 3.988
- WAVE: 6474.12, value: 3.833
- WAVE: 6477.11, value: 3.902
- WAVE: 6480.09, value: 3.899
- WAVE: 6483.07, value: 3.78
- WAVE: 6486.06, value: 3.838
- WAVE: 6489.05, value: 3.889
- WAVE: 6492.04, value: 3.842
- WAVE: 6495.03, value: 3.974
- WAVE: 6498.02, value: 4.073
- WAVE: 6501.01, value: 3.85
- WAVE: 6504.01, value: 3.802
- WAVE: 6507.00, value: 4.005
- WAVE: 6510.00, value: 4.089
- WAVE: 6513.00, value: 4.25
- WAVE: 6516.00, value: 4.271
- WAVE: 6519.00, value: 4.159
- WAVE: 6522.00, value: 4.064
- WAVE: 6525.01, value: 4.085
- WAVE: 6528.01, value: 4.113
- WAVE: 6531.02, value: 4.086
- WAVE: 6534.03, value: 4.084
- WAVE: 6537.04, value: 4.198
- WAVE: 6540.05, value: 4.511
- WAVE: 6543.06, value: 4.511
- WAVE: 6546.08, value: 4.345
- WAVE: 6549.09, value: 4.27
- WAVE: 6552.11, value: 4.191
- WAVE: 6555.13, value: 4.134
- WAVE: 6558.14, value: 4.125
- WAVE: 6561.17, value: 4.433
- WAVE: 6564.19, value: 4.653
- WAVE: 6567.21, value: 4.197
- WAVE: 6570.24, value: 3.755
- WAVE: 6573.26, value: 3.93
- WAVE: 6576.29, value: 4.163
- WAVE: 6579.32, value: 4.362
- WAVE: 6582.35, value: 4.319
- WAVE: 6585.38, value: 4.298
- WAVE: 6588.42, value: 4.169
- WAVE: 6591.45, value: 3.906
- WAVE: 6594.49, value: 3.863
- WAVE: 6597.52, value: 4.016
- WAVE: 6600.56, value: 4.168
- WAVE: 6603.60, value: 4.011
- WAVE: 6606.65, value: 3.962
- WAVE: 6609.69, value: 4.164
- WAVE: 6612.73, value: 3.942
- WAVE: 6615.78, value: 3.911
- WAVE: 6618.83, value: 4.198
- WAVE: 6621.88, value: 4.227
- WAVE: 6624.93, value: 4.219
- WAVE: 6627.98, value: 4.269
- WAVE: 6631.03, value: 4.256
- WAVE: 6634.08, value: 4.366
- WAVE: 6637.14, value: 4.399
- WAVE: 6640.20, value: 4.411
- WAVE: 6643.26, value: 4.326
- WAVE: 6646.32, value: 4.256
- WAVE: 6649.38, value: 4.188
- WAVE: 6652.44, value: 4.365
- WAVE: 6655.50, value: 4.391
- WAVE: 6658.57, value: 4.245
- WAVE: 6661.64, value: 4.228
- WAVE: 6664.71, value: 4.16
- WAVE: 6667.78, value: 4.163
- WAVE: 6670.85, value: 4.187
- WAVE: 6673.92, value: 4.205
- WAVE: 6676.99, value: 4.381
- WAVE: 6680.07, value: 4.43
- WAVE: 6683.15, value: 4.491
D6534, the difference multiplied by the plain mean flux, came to 8.36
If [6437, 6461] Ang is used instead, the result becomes 8.67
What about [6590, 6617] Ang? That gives 7.76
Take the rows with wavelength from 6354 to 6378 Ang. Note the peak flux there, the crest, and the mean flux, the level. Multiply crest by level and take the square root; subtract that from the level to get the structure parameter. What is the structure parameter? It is -0.10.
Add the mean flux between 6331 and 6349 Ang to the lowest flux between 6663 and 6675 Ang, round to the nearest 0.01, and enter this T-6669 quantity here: 8.06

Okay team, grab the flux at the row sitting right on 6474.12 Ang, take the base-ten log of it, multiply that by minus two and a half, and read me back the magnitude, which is -1.46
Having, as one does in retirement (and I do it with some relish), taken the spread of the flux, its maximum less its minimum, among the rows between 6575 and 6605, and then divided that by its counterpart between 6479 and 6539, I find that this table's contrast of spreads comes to 1.02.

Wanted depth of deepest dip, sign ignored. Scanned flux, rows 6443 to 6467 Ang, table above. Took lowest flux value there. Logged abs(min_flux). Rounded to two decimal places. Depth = 3.93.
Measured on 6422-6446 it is 3.94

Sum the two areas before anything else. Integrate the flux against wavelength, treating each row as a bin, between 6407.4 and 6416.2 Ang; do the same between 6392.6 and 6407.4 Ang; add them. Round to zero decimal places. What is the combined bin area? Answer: 98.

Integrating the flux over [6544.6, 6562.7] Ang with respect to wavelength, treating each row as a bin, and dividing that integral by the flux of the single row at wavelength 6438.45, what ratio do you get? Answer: 18.2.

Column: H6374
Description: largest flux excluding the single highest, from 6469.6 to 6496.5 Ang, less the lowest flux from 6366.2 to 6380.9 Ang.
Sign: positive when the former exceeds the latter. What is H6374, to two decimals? 0.15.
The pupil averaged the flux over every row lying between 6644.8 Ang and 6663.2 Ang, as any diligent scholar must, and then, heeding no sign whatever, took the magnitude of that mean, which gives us 4.28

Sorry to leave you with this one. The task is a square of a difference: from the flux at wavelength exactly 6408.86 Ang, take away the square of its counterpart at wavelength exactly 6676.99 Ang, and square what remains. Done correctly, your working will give 228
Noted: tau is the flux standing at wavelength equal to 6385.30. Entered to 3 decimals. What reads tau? 4.328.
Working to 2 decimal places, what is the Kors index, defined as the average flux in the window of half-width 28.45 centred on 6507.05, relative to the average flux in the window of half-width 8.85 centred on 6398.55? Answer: 0.96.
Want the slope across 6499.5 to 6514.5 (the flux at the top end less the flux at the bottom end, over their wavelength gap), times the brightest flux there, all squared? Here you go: 0.020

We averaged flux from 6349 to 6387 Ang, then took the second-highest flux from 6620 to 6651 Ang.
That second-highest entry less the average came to 0.28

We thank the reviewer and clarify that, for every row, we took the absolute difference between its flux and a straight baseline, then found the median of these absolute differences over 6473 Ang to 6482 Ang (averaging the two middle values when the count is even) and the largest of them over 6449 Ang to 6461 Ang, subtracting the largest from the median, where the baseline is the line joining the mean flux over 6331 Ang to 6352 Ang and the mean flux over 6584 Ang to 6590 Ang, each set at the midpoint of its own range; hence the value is -0.27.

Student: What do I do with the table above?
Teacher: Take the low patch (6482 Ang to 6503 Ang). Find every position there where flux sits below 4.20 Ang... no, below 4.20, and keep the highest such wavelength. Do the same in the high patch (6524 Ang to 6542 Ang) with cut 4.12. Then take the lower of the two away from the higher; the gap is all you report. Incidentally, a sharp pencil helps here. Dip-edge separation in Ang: 33.0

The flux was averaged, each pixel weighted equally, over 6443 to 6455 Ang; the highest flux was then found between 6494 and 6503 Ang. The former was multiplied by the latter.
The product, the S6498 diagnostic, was 17.9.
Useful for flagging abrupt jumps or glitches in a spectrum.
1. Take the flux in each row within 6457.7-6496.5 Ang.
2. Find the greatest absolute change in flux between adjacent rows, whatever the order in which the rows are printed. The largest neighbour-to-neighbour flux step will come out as 0.302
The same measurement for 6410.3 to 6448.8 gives 0.287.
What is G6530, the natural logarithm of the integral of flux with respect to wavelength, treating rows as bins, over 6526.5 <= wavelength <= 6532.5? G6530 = 3.20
